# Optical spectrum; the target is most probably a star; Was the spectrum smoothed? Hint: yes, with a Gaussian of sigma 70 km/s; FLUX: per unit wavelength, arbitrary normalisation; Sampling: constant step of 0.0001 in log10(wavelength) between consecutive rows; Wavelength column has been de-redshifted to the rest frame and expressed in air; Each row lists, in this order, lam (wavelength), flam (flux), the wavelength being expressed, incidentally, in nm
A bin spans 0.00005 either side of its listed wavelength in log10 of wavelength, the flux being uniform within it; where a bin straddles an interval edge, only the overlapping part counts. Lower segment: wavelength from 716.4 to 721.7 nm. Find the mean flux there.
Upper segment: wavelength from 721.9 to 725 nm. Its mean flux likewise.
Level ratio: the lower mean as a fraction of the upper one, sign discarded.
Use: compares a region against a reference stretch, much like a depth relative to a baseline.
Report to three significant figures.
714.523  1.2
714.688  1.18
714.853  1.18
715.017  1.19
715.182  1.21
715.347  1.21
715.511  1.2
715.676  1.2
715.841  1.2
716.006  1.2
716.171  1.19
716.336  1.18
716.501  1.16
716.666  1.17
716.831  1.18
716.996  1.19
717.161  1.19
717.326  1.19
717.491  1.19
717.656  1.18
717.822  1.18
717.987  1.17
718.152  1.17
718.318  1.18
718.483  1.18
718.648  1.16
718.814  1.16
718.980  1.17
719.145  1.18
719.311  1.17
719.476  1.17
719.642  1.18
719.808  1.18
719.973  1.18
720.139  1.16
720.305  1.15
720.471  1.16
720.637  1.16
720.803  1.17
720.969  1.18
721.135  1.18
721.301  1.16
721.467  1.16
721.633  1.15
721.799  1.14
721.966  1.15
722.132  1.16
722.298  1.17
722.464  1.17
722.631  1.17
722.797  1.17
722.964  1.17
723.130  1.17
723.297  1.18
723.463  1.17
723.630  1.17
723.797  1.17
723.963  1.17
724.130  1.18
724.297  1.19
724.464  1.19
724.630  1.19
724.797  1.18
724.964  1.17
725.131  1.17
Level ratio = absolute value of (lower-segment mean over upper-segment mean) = 0.999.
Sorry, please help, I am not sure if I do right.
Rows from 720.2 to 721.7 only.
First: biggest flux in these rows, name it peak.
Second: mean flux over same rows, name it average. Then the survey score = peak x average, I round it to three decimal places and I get 1.373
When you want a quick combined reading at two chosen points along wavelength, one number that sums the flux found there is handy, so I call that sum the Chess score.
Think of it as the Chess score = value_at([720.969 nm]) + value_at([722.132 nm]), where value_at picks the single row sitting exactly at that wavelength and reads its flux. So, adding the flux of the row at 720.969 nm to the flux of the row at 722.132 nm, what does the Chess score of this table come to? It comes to 2.34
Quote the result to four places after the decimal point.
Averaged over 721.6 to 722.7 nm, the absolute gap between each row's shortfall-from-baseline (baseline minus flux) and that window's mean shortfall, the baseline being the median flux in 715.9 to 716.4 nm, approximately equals 0.0102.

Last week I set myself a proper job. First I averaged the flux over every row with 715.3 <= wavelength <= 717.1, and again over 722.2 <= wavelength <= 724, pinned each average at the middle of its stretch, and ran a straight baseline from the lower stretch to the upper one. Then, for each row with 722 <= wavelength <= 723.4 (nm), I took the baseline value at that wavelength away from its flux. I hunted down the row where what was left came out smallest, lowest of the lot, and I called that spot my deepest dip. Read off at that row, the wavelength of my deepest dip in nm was 722.132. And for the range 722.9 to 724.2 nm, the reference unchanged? 722.964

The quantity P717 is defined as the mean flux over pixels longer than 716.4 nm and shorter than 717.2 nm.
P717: 1.18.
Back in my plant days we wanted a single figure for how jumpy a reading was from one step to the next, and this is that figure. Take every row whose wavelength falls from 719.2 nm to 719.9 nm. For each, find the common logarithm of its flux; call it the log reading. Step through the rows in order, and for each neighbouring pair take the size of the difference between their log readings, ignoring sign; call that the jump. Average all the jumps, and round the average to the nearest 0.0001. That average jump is 0.0012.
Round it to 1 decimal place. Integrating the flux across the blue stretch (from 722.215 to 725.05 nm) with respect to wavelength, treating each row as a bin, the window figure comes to 3.3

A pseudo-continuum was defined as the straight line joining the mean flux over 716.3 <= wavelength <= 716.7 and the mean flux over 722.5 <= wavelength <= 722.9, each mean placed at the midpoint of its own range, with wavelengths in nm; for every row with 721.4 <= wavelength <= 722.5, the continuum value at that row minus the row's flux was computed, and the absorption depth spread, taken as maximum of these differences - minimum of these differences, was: 0.030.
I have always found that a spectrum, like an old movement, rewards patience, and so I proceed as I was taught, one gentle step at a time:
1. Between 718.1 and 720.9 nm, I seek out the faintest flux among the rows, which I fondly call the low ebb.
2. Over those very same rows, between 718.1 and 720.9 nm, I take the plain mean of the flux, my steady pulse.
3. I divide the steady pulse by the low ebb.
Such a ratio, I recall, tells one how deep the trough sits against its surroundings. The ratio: 1.02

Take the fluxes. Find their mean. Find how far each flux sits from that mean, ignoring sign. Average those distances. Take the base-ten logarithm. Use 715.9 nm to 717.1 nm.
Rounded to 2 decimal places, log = -1.99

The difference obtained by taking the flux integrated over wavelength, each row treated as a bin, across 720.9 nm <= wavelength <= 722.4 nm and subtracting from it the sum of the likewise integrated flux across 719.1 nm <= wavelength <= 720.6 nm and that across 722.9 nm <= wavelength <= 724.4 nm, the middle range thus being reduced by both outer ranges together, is -1.77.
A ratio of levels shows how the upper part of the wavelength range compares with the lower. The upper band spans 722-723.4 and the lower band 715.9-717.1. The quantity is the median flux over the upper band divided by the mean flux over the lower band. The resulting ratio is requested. 0.99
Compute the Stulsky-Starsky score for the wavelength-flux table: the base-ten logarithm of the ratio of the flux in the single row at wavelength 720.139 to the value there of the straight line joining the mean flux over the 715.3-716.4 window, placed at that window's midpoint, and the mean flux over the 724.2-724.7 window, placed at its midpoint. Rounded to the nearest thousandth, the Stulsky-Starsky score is -0.012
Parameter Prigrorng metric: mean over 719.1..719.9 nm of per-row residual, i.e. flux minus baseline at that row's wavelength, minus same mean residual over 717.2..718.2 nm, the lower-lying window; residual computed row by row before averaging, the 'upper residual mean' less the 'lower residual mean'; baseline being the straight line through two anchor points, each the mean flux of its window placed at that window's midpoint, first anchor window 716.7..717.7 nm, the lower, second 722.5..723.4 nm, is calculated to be 0.000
